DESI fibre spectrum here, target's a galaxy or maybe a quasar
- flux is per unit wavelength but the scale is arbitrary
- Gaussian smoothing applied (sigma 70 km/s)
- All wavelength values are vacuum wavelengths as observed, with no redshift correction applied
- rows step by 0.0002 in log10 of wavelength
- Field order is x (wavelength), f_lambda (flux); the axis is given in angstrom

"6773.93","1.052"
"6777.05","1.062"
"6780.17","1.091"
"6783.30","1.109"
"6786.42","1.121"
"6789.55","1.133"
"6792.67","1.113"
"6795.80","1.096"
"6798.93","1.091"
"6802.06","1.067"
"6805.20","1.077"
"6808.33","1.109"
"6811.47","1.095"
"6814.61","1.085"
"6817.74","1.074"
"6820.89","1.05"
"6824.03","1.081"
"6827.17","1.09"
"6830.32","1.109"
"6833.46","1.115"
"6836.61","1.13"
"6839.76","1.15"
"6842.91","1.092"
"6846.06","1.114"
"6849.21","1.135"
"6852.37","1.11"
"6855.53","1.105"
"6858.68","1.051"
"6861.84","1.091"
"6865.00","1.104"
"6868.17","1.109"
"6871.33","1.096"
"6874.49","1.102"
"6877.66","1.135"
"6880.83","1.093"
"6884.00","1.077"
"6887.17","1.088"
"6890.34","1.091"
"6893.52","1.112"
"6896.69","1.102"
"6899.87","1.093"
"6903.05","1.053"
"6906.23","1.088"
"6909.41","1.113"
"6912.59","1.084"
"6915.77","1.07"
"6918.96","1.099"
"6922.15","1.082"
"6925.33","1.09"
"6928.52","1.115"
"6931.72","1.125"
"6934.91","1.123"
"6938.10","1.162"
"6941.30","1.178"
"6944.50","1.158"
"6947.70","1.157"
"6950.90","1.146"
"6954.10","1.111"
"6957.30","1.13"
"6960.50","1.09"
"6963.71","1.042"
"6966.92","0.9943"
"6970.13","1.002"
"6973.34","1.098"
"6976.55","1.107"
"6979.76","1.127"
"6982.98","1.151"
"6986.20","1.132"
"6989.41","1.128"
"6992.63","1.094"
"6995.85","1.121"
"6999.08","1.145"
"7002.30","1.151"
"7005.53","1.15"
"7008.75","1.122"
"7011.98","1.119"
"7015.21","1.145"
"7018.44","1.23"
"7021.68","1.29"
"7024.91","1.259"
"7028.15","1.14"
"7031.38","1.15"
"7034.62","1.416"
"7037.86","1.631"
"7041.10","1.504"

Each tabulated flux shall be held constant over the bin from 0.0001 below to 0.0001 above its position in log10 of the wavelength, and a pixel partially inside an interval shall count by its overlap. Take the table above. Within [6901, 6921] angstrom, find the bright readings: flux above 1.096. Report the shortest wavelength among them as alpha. 6909.41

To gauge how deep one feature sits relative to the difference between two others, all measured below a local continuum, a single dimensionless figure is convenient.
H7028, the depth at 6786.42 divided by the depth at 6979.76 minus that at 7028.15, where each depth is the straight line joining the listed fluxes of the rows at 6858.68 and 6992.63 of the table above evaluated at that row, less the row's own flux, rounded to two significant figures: 37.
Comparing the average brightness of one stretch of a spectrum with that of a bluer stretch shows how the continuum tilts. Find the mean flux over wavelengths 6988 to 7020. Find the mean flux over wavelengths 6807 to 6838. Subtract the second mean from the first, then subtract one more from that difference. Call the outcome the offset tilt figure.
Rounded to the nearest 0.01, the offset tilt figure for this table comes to -0.95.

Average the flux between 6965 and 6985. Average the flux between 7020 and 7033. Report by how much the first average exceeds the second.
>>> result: -0.13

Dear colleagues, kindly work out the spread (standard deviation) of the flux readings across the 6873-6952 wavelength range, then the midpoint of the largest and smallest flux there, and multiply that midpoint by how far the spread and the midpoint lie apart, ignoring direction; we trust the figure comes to 1.21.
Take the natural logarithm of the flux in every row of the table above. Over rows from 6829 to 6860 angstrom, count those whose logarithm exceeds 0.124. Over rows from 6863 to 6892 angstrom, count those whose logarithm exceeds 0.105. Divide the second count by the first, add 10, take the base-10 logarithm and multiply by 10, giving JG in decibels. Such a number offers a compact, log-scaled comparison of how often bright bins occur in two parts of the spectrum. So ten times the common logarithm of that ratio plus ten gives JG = 10.2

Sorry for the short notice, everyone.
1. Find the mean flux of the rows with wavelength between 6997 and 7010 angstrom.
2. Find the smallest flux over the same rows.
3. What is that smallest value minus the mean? -0.020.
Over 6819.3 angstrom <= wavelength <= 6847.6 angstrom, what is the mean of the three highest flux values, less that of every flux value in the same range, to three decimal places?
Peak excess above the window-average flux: 0.028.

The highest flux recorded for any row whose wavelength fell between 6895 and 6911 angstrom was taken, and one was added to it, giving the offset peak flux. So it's 2.11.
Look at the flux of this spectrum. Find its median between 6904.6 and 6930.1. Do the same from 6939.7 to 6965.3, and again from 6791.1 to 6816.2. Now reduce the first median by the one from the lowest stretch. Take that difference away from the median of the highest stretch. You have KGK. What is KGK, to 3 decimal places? 1.142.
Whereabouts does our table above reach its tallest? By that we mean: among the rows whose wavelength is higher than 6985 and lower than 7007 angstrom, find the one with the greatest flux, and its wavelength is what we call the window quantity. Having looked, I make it 7002.30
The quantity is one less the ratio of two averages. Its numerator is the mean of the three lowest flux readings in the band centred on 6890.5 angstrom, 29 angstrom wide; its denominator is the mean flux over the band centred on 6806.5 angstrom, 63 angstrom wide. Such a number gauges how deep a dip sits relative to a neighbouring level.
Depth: 0.02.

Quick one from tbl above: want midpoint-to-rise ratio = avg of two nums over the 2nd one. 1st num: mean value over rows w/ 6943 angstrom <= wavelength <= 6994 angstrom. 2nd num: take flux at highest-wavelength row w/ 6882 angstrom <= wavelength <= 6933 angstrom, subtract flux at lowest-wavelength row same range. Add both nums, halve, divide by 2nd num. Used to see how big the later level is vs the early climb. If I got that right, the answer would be 12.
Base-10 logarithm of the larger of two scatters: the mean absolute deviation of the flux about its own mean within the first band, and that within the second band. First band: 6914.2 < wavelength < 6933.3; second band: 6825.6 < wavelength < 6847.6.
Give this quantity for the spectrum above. -1.79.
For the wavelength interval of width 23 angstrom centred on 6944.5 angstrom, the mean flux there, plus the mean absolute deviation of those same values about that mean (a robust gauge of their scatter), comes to 1.166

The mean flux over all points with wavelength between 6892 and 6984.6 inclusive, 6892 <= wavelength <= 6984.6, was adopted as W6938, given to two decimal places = 1.10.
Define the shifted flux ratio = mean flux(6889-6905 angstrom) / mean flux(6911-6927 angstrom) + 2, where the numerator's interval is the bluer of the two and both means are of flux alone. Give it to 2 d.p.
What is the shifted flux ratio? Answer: 3.00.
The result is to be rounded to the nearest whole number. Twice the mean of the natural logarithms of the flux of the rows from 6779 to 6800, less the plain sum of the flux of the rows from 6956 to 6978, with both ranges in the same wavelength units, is -7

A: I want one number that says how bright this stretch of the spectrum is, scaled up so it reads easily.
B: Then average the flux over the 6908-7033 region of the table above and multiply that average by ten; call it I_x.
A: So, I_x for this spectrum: 11.3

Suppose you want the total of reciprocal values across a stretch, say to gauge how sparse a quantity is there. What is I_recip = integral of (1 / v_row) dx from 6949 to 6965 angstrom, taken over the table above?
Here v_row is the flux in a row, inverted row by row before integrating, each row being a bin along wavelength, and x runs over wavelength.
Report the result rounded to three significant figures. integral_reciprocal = 14.5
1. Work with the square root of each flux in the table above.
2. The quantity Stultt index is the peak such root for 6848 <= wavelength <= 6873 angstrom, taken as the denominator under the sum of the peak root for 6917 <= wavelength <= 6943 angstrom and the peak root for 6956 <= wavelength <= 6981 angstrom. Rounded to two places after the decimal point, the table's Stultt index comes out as 2.02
